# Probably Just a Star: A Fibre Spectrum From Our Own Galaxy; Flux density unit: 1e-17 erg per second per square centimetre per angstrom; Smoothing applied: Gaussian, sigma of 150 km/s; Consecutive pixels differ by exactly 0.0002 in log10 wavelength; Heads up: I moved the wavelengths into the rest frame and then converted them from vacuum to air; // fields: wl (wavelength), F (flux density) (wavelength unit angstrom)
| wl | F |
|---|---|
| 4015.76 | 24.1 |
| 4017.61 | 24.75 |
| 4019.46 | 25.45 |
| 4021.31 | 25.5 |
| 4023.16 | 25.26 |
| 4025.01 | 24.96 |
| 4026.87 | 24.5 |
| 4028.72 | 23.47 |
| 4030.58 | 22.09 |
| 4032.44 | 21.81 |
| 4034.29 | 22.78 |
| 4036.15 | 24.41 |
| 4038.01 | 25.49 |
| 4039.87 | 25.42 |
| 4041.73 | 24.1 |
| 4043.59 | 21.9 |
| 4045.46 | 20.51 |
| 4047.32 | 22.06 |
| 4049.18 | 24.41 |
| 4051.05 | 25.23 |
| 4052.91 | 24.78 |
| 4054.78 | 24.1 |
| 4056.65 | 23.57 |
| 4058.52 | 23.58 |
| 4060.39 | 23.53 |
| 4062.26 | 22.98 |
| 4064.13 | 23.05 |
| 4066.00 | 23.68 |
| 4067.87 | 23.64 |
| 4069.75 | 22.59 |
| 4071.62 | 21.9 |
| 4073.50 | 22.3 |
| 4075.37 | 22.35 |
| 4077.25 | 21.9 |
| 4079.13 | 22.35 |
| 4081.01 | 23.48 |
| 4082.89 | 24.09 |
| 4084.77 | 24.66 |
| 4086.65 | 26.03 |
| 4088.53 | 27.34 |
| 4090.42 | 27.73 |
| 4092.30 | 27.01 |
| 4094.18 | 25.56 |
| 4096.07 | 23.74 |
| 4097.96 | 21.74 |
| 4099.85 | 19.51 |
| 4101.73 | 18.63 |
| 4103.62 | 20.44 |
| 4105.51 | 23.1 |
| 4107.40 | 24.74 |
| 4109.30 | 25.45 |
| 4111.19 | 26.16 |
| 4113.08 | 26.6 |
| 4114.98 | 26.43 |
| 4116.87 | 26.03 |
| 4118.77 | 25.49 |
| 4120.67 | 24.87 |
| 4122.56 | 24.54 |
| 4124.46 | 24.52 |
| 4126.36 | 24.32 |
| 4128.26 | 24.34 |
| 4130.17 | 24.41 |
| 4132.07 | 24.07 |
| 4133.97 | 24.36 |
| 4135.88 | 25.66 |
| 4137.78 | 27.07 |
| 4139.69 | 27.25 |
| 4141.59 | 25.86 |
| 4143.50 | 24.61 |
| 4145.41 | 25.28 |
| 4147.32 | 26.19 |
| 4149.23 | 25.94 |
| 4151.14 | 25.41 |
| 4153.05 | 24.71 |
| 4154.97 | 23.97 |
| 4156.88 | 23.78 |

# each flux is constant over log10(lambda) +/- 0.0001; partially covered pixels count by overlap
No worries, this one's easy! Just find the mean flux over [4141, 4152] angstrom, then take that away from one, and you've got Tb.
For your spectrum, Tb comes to -24.5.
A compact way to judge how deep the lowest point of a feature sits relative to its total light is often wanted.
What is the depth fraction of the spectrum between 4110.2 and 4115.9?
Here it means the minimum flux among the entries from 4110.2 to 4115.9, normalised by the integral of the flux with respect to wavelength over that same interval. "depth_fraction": 0.174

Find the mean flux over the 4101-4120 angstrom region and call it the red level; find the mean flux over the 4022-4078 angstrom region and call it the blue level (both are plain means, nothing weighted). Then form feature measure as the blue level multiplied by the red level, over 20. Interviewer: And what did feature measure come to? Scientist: 28.5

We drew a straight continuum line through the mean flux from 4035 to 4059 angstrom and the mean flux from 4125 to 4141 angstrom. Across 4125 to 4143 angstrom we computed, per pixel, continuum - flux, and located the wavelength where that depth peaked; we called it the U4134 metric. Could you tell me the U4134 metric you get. 4132.07 angstrom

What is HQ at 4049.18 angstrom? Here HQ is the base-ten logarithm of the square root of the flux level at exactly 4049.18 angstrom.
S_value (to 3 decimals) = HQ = 0.694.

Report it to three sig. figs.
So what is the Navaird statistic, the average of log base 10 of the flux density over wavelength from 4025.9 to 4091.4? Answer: 1.37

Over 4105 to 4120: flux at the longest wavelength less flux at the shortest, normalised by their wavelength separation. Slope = 0.2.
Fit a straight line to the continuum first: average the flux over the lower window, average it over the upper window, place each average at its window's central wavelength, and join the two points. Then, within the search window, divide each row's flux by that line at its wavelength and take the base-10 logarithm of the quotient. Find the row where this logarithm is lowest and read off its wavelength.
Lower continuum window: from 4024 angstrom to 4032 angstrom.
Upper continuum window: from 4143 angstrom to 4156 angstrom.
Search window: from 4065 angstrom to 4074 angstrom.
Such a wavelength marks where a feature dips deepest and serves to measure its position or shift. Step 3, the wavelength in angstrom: 4071.62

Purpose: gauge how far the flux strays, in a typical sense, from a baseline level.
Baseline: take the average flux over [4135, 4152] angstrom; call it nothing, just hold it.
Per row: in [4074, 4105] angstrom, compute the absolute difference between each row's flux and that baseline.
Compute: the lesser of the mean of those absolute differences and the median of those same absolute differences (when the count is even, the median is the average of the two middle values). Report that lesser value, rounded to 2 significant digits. 2.3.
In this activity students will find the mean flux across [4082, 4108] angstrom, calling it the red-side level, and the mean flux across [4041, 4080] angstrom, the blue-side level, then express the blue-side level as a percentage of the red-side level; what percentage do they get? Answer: 96.6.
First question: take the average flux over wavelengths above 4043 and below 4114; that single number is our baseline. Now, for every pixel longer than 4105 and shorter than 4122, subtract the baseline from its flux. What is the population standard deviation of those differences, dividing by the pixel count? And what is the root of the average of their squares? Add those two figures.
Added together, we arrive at 3.1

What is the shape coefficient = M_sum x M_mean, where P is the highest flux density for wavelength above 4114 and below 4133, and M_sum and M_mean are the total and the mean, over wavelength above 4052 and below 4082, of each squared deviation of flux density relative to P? 2171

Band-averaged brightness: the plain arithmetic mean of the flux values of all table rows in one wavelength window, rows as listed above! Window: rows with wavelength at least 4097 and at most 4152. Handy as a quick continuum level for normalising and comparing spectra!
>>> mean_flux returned 24.6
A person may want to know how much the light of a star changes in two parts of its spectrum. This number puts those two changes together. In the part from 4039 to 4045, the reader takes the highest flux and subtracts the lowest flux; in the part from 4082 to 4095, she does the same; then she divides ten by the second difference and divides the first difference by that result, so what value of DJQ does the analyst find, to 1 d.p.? 1.3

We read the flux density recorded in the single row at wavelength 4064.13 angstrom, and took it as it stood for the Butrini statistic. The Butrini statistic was 23.05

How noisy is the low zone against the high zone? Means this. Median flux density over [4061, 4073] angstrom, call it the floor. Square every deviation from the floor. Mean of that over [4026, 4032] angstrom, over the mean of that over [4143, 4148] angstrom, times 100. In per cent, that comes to 18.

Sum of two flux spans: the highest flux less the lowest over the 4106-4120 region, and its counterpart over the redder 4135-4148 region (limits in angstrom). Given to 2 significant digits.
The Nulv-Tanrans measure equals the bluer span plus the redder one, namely 4.5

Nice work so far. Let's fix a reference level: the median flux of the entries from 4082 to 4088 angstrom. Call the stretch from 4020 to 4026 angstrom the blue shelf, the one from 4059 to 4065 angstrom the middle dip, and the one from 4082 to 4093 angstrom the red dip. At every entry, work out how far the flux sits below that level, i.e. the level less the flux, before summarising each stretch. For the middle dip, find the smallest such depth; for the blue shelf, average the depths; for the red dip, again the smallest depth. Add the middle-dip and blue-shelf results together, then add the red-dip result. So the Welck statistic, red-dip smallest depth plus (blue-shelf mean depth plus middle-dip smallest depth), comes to -2.5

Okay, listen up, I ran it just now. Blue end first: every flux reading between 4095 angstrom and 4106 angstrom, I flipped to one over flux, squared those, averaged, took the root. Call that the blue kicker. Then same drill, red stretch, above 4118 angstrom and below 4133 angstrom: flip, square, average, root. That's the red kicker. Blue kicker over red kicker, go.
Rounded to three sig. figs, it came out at 1.17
